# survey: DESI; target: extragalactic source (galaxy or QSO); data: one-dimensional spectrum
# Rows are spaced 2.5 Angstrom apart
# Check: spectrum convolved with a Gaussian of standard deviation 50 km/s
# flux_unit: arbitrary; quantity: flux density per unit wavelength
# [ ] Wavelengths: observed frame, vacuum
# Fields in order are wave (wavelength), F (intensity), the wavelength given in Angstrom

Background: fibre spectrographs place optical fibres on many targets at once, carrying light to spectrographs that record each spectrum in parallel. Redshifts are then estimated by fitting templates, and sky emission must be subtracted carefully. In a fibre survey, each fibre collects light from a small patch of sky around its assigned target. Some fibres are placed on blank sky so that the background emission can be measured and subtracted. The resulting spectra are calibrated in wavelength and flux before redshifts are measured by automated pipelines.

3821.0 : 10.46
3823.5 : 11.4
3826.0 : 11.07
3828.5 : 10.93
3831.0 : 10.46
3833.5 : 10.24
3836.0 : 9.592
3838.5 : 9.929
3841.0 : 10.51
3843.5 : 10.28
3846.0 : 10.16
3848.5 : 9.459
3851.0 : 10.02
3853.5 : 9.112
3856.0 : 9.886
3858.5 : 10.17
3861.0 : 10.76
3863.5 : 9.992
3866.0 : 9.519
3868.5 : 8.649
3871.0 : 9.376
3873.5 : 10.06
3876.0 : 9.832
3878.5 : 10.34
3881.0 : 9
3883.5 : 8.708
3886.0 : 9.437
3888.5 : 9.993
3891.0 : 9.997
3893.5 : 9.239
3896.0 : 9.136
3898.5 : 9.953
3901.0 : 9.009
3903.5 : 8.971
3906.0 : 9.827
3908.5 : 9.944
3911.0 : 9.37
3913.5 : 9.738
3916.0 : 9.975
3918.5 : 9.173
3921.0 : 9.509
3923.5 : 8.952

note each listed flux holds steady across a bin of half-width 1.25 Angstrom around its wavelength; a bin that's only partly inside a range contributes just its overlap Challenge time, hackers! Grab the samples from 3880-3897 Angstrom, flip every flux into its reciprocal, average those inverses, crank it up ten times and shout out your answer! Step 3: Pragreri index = 1.07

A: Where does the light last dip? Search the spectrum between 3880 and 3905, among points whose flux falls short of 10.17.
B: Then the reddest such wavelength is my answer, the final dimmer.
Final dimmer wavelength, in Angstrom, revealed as 3903.5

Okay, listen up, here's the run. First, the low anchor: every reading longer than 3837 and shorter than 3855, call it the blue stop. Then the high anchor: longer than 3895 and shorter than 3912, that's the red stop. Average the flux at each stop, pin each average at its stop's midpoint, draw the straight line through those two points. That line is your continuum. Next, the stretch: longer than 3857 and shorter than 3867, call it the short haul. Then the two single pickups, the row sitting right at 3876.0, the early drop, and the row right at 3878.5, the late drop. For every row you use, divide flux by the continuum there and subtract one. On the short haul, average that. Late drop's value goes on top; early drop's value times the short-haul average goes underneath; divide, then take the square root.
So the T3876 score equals 12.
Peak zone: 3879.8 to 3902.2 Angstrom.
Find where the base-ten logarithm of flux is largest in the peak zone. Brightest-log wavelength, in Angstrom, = 3891.0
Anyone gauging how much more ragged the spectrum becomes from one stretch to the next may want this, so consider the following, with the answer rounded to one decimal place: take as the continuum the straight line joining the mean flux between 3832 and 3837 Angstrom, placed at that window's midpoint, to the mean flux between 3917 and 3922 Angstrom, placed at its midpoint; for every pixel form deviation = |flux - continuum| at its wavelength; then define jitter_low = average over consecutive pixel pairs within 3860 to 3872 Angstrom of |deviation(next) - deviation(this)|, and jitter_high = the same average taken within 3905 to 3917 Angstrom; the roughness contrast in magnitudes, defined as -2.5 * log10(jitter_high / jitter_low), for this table 0.8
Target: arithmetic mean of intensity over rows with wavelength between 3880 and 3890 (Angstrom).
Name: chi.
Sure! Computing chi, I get 9.3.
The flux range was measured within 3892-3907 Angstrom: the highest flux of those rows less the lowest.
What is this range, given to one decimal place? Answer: 1.0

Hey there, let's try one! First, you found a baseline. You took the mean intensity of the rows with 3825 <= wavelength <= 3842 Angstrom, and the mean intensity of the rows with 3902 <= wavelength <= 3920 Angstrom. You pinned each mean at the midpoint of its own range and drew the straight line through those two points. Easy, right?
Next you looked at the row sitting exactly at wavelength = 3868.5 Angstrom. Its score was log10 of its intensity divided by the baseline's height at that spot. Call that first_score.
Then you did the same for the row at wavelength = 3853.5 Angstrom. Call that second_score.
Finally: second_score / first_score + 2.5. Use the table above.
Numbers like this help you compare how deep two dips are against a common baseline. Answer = 3.25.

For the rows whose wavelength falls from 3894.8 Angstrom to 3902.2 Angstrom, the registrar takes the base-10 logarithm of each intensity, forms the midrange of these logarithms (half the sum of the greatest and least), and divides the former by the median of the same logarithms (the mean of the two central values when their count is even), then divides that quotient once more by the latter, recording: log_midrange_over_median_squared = 1.06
